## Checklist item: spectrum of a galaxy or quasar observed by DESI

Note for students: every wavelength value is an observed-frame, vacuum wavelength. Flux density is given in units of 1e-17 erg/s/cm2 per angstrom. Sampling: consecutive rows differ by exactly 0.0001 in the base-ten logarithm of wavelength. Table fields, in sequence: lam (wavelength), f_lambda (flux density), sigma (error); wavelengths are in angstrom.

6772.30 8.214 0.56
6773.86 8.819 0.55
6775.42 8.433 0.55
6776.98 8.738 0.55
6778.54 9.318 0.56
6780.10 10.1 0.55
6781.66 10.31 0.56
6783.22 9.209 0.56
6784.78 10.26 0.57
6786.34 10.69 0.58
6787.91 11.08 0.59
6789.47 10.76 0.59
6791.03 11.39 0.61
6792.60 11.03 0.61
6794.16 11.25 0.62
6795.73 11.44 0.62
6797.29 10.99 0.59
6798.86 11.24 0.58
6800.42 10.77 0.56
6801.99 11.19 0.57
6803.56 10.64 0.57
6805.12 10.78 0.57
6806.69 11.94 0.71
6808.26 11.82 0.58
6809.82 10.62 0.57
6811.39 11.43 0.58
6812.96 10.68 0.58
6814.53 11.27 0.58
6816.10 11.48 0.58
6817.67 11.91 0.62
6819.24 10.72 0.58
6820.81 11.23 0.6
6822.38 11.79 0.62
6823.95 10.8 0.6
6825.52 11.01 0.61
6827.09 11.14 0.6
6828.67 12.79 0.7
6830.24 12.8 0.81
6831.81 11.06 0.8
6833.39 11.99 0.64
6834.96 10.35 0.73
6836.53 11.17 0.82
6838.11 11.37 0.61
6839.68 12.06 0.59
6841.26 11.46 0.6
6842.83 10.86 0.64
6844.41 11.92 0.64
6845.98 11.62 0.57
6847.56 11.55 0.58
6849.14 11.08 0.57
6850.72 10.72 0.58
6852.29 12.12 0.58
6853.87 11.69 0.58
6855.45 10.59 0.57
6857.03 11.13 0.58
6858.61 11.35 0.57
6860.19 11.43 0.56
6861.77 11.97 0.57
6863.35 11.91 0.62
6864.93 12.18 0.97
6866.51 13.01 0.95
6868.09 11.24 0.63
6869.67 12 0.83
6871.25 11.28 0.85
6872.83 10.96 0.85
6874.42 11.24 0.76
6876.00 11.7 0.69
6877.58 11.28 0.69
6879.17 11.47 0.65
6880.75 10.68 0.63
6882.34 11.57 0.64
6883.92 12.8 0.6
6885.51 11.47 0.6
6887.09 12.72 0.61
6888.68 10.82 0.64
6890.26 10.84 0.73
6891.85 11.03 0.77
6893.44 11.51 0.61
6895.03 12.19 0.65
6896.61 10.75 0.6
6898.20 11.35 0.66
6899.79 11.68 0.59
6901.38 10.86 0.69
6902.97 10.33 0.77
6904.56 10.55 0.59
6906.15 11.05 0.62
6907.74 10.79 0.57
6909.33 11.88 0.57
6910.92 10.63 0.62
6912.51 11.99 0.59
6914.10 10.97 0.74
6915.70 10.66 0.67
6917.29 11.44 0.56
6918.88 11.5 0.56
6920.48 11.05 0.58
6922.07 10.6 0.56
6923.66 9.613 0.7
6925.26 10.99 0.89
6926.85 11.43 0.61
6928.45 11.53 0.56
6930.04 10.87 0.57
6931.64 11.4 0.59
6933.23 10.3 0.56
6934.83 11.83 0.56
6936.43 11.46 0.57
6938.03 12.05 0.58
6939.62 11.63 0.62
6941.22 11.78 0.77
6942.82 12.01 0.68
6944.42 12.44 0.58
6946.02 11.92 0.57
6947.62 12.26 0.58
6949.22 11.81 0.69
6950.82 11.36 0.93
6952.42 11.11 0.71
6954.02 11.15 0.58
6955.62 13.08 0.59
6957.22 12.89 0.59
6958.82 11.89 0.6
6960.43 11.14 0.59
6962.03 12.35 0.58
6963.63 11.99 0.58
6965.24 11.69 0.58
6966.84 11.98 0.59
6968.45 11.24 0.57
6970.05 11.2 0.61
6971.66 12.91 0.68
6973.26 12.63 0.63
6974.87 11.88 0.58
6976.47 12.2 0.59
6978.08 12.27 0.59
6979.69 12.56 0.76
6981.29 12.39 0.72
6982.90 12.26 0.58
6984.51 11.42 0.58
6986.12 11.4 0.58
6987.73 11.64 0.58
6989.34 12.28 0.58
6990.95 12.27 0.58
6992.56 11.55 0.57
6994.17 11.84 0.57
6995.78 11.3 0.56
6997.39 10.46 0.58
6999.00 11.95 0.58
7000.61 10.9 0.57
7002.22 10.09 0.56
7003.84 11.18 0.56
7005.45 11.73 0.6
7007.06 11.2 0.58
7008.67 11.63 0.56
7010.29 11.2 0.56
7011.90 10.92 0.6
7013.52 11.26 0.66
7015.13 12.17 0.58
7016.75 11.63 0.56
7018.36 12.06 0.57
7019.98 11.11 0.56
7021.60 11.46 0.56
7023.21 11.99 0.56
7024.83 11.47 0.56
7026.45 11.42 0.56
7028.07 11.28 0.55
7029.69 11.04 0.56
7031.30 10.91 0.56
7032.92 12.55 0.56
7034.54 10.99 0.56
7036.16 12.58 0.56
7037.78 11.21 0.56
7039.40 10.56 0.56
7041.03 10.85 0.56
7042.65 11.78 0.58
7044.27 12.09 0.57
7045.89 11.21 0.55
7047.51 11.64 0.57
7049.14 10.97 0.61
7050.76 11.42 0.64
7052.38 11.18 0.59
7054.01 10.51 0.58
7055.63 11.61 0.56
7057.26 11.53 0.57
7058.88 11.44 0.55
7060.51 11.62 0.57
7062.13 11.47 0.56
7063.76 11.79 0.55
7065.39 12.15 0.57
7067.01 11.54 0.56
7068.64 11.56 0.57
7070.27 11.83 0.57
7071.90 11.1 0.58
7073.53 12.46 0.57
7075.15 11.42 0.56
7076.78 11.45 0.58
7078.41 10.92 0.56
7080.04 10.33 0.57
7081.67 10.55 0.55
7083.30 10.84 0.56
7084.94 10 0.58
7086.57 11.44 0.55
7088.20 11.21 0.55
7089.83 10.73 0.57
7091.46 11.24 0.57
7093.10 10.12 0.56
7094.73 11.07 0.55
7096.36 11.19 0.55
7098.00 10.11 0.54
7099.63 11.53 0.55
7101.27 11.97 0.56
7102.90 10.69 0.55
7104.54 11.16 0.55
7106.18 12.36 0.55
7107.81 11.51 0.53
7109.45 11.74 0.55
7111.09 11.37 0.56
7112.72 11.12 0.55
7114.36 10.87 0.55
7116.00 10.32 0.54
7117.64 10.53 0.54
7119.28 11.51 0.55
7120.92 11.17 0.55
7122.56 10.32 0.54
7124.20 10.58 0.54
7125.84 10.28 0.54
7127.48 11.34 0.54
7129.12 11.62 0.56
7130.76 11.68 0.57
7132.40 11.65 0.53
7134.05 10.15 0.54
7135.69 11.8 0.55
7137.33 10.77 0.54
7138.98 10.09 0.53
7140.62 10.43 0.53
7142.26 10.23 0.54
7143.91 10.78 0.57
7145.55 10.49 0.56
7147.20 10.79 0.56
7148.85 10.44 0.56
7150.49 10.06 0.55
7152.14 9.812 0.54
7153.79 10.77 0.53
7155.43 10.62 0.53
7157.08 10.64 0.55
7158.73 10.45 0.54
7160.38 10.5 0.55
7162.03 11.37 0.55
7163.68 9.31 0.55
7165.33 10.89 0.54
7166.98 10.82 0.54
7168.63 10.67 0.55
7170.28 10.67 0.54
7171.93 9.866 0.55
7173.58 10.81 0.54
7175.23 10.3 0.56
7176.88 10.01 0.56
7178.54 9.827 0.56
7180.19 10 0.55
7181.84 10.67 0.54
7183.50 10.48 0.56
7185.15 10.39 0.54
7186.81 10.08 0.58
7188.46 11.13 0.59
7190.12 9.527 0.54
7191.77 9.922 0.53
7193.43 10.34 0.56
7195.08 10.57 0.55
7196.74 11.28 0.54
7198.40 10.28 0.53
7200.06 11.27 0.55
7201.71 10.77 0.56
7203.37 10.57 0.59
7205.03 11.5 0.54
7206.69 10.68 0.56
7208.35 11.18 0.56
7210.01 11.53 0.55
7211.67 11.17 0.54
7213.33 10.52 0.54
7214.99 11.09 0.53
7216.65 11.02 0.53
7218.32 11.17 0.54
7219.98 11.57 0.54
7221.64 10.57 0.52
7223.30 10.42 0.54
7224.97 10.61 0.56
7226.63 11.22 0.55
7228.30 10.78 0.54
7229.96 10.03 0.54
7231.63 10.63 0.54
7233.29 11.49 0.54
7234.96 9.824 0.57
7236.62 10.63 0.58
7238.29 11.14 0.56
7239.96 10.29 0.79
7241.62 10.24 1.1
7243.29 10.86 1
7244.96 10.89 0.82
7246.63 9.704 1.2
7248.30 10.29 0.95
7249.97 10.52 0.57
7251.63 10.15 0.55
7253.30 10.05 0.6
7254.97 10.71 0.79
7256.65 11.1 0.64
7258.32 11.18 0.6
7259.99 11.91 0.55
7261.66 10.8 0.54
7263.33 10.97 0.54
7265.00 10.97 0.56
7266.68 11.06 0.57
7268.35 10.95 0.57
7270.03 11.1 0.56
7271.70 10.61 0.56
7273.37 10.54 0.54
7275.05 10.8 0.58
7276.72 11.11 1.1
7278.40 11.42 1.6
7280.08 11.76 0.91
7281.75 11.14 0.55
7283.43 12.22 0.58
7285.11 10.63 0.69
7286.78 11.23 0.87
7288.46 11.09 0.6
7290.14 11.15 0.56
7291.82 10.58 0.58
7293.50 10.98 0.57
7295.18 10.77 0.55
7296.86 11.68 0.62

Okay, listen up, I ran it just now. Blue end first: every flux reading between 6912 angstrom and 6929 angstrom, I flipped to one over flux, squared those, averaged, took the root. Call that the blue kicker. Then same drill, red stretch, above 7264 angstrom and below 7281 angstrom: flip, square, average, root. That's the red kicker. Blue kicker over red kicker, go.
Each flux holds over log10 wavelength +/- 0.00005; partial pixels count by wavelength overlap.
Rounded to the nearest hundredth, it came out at 1.00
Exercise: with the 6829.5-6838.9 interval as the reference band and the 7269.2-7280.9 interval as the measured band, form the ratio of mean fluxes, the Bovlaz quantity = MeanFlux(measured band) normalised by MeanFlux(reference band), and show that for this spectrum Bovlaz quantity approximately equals 0.96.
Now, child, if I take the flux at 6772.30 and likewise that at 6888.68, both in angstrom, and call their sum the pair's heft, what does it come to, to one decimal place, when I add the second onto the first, 19.0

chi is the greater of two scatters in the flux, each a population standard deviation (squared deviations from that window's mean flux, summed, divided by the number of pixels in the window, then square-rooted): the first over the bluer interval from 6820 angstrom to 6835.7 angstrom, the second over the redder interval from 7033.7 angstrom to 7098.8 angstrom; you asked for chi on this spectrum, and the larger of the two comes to 0.78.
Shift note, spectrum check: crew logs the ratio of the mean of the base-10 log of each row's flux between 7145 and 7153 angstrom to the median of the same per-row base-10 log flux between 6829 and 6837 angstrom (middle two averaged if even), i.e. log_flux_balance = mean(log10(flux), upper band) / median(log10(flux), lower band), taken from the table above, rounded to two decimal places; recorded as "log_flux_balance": 0.97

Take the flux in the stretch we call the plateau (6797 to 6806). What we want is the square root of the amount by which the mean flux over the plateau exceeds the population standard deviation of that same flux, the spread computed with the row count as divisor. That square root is 3.27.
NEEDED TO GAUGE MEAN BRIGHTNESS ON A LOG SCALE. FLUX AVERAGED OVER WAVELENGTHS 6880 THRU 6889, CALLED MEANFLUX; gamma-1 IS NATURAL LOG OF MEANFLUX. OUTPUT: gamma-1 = 2.46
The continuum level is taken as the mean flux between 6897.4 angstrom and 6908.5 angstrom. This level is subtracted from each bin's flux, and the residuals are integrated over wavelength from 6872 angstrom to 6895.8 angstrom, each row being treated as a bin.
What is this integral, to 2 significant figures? 13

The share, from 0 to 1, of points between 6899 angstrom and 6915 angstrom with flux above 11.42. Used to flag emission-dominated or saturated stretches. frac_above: 0.30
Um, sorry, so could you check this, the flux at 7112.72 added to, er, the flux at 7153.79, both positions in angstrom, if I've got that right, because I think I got 21.9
